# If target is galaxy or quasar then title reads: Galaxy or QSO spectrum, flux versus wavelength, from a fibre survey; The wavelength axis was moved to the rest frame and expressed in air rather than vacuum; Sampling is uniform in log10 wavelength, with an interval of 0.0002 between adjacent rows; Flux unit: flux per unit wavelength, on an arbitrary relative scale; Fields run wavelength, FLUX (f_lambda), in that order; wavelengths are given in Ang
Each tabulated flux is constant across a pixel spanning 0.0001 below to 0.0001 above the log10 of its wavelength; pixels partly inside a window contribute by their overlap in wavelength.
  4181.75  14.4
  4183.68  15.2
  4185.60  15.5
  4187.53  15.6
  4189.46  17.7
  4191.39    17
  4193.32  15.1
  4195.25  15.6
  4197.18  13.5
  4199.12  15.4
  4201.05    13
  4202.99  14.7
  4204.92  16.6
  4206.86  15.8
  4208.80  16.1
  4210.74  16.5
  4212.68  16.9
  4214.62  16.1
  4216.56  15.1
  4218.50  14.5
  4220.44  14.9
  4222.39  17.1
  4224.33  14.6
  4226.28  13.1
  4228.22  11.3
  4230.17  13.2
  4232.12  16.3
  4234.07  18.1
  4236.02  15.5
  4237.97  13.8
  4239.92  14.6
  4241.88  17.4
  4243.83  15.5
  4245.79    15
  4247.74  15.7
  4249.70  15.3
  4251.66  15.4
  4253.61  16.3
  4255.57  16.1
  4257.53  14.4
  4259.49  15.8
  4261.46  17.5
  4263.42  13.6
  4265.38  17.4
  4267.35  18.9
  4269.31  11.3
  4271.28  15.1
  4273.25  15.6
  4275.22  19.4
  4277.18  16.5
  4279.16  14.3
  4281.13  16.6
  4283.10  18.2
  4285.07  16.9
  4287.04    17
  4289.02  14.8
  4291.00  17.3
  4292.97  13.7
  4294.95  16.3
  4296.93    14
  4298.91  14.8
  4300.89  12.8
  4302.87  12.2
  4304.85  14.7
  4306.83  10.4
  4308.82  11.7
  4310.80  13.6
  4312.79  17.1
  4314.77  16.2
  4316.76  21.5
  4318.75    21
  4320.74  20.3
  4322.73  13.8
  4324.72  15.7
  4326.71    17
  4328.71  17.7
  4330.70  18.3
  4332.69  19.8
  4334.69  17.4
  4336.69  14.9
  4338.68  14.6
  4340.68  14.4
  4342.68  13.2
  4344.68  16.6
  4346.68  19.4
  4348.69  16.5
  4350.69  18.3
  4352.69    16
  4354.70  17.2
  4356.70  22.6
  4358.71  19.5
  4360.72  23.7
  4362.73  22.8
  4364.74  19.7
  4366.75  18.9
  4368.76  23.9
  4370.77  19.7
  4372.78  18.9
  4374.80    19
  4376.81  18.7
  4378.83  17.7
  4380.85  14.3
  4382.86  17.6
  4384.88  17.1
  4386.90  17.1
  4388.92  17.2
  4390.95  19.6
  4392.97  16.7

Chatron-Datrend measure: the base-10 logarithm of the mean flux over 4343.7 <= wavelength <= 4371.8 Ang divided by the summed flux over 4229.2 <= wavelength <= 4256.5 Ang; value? -1.05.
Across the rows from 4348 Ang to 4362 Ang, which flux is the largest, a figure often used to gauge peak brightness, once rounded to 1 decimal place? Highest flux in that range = 23.7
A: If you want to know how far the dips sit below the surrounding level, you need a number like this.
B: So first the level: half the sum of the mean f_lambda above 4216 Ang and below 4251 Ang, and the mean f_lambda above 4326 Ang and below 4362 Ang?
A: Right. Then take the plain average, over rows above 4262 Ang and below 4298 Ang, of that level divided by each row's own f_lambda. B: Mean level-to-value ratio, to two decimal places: 1.04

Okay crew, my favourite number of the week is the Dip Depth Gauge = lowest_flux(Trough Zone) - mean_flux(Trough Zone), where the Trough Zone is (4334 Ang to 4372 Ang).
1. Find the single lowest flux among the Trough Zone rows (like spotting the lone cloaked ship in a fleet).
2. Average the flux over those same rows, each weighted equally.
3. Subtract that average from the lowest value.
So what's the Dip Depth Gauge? -5.2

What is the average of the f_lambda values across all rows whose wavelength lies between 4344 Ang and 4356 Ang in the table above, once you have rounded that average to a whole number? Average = 17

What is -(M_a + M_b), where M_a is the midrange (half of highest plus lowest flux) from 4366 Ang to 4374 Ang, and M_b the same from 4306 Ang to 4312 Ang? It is -33.4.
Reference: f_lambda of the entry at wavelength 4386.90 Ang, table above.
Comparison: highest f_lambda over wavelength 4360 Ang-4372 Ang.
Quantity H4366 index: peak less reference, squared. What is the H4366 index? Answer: 46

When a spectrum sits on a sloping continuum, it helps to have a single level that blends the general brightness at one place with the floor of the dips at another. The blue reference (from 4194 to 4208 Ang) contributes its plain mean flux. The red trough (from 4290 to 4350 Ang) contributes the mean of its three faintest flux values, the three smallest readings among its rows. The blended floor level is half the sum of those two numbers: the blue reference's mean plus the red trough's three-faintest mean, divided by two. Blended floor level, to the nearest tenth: 13.2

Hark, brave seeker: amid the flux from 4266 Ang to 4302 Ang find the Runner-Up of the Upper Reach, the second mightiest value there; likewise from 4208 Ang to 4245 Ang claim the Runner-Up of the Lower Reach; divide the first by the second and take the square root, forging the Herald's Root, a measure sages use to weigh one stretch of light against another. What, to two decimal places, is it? 1.04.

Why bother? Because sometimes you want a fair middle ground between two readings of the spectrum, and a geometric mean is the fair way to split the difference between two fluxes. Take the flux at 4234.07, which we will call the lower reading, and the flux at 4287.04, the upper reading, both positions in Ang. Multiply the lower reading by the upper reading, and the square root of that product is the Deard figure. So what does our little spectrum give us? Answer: 17.5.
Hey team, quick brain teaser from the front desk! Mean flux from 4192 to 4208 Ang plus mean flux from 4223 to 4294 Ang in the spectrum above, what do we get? 30.6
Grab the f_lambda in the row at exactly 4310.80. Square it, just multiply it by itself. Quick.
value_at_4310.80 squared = 185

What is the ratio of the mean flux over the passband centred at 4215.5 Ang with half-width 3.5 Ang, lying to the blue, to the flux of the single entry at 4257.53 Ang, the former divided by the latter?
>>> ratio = 1.09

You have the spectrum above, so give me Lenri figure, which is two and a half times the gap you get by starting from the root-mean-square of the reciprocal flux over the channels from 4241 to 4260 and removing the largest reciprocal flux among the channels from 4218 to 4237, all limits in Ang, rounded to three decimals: -0.061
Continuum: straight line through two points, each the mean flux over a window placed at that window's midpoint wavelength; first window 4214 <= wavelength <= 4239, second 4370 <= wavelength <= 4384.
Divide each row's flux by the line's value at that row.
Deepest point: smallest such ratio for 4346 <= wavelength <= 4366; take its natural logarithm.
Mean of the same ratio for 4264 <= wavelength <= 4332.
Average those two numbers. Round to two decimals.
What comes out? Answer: 0.44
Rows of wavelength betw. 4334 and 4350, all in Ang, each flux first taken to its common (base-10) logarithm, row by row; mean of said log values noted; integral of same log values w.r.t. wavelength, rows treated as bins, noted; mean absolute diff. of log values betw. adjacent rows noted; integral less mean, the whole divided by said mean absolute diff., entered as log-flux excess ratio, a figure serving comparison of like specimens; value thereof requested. 352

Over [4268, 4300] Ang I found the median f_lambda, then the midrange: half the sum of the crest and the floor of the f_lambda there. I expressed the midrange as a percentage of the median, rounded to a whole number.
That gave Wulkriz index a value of 96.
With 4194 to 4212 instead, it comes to 95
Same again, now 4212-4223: 101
